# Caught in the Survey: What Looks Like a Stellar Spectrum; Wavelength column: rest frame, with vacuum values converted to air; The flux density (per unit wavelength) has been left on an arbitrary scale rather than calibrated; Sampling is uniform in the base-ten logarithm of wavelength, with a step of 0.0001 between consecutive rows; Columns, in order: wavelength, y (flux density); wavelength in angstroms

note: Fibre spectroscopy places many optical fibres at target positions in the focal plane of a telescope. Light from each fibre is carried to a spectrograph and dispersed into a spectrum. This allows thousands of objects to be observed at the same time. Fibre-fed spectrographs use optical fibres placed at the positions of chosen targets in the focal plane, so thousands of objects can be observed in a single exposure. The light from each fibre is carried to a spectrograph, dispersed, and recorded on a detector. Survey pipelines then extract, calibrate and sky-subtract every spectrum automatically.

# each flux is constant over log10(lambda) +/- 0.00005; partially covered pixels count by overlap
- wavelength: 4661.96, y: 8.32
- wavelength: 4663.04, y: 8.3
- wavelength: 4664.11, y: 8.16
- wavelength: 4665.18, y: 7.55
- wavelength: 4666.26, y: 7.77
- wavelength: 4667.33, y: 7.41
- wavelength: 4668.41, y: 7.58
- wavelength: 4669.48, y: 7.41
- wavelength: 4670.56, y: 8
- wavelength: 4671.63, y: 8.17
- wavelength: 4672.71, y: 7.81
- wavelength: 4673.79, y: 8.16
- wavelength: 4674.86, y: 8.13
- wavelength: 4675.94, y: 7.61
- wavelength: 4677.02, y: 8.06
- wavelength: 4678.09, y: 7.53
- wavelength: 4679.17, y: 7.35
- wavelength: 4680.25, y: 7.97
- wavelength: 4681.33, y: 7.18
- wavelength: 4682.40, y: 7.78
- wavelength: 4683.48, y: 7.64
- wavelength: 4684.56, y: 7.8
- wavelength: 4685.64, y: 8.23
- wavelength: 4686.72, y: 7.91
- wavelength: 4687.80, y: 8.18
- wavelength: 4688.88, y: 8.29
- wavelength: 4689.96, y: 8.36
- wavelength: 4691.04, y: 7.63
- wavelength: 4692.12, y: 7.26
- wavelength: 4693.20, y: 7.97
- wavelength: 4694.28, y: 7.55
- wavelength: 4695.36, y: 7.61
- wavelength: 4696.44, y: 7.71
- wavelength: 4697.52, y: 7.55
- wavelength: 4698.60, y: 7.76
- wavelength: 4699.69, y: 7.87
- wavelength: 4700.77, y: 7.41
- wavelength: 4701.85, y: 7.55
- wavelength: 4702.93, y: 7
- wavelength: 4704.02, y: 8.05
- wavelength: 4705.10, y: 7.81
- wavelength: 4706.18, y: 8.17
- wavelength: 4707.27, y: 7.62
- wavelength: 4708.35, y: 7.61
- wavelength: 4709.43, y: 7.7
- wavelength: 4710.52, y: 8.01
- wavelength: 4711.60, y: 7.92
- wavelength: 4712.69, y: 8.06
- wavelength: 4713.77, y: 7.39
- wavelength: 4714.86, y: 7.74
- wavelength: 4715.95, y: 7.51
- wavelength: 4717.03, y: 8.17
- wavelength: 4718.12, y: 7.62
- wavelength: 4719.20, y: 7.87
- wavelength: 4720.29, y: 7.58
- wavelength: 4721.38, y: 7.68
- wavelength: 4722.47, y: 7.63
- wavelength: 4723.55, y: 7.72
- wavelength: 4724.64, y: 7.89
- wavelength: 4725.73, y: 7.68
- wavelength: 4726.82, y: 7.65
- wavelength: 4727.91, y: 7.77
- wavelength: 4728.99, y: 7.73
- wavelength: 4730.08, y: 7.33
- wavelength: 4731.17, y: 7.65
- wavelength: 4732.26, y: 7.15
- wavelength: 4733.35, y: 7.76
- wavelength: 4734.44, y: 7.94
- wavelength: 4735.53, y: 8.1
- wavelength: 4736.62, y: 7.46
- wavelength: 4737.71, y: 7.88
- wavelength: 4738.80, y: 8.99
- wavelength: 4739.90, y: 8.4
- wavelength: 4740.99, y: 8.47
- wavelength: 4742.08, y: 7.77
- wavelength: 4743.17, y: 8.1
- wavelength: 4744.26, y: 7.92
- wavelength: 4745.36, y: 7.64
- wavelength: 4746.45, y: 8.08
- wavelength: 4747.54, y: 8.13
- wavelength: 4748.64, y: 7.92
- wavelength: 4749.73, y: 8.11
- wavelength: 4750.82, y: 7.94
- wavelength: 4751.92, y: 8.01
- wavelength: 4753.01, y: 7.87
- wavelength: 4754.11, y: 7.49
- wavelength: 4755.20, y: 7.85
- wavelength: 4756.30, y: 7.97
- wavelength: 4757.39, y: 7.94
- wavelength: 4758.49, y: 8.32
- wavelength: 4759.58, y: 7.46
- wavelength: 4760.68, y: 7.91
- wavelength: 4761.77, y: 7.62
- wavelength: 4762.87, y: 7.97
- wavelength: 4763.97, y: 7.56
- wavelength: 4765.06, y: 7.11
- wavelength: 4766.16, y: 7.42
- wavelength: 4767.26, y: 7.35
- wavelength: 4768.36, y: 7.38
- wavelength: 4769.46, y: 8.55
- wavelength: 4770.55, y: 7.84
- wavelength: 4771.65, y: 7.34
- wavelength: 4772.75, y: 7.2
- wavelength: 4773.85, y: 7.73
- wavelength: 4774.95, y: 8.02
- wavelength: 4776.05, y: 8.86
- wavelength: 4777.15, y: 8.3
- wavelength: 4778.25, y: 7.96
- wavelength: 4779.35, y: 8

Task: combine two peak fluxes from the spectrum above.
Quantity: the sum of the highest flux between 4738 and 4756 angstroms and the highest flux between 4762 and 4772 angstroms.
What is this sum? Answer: 17.5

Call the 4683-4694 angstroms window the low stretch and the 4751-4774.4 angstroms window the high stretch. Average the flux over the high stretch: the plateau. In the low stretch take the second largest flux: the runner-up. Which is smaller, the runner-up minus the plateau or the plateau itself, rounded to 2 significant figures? 0.58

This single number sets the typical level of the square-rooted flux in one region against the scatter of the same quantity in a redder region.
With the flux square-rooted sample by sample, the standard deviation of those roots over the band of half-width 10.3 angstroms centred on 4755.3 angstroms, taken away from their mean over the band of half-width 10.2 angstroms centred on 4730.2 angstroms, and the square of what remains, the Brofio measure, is 7.50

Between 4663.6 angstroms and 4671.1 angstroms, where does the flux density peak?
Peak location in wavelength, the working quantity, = 4664.11 angstroms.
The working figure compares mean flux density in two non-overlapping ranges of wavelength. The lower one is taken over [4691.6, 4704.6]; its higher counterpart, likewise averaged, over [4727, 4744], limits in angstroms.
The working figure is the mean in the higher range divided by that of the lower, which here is 1.04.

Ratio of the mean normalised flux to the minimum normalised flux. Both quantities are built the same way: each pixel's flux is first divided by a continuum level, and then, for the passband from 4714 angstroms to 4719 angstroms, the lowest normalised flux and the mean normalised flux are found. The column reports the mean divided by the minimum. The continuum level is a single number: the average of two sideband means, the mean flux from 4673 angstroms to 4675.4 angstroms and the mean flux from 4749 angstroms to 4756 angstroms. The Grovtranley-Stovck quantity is 1.03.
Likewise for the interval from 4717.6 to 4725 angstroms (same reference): 1.02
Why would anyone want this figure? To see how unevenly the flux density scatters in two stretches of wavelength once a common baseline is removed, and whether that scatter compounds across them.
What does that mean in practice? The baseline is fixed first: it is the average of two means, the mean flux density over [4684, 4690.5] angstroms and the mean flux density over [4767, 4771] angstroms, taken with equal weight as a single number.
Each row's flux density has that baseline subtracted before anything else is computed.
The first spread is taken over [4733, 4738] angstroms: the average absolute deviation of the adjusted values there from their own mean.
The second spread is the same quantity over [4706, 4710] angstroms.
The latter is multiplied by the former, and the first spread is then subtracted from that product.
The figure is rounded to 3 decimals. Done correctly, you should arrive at -0.140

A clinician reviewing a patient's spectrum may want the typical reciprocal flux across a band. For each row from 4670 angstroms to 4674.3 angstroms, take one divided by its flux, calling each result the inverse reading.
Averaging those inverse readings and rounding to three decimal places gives 0.124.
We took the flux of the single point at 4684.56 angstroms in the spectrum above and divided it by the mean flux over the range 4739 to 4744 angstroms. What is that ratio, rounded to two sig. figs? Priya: 0.95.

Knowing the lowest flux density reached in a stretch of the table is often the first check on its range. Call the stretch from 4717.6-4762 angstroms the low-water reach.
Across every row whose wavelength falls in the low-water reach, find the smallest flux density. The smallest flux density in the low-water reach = 7.15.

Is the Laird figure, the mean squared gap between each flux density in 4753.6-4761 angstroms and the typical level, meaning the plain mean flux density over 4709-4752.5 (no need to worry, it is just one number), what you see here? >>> 0.08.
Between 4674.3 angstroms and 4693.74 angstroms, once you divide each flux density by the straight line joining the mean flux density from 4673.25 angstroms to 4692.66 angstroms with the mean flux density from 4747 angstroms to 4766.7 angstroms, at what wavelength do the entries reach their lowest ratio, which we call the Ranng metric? 4681.33 angstroms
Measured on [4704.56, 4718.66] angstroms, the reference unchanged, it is 4713.77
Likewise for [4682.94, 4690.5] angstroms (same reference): 4683.48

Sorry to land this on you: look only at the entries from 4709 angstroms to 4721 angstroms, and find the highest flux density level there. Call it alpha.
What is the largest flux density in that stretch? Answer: 8.17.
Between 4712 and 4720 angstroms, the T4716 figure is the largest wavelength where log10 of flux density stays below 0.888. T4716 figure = 4718.12 angstroms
